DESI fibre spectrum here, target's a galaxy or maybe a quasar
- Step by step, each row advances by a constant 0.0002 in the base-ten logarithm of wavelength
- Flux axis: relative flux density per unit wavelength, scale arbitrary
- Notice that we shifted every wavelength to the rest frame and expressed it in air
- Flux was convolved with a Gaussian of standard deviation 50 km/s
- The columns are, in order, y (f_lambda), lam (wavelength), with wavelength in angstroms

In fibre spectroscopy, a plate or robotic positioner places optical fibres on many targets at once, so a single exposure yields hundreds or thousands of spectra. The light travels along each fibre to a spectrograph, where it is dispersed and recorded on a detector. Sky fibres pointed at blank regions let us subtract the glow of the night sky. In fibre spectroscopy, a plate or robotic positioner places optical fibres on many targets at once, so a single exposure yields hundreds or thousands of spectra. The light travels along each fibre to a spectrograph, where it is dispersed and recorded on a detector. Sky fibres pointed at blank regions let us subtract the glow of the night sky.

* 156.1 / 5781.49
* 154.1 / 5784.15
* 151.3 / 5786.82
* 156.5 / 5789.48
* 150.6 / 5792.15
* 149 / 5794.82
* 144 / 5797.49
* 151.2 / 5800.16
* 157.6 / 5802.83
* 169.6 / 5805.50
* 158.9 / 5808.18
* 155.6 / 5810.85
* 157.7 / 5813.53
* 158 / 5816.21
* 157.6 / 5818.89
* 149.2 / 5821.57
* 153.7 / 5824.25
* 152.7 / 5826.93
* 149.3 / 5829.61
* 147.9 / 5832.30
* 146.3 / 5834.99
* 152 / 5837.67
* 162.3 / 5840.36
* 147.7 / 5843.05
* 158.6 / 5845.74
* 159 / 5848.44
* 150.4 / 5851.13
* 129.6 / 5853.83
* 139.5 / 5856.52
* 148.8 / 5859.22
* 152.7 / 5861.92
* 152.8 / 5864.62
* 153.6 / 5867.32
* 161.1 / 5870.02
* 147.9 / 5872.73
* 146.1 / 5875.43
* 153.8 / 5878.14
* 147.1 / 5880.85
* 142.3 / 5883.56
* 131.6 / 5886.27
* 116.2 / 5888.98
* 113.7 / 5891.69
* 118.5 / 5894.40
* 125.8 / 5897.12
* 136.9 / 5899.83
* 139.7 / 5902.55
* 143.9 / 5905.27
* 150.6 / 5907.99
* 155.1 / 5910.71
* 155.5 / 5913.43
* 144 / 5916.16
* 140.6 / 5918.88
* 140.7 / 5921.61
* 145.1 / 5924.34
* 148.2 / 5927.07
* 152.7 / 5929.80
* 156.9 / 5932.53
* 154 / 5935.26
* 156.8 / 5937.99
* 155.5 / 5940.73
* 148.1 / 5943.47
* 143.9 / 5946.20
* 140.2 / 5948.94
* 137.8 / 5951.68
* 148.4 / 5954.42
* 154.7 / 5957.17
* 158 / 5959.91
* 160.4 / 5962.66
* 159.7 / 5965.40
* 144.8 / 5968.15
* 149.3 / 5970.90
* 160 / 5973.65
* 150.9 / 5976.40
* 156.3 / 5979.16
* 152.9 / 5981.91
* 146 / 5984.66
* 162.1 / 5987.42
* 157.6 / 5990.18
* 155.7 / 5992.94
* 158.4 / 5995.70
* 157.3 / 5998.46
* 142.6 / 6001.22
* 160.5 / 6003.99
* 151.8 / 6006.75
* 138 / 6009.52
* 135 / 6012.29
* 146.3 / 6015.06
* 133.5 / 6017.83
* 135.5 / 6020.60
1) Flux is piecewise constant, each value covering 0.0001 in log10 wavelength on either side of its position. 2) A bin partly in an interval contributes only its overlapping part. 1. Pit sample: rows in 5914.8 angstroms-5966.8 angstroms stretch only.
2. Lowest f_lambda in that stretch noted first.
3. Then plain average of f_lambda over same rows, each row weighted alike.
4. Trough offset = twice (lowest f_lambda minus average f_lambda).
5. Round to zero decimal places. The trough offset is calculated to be -24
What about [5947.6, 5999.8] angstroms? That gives -31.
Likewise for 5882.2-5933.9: -52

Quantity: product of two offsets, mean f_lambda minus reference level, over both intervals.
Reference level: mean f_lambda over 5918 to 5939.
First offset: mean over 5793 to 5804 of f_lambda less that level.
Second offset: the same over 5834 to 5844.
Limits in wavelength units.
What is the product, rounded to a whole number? 3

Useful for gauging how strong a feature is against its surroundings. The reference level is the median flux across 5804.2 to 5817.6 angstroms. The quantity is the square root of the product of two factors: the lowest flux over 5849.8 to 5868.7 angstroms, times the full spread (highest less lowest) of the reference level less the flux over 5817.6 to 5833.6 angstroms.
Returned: 35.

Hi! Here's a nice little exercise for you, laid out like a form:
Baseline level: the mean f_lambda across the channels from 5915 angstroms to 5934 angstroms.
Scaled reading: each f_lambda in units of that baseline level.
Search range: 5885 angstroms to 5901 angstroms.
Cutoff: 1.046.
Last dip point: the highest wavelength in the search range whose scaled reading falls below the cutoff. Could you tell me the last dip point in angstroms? 5899.83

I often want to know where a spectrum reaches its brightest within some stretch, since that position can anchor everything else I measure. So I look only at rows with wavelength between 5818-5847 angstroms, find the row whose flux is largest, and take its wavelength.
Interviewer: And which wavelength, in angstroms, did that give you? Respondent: 5840.36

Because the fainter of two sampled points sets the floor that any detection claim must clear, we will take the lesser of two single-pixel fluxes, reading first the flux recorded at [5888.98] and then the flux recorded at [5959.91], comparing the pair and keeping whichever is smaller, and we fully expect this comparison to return 116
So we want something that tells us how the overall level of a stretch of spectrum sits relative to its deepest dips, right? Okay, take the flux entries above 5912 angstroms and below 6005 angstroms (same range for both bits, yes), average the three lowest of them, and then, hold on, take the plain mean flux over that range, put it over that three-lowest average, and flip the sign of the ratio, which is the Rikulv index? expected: -1.09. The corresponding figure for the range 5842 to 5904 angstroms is -1.23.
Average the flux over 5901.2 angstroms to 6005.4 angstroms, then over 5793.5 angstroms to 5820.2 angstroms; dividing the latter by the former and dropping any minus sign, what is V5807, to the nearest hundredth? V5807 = 1.03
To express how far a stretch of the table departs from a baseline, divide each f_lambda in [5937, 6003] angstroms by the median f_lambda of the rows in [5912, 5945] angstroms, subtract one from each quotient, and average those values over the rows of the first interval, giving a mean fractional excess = 0.01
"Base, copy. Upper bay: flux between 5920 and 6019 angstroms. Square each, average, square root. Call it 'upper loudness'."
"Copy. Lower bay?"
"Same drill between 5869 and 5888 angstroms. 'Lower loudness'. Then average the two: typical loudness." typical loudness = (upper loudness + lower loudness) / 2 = 149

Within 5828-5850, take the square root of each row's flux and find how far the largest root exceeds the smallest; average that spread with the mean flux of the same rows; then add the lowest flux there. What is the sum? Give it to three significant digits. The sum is 223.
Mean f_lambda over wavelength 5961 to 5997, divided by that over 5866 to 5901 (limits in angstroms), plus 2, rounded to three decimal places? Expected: 3.122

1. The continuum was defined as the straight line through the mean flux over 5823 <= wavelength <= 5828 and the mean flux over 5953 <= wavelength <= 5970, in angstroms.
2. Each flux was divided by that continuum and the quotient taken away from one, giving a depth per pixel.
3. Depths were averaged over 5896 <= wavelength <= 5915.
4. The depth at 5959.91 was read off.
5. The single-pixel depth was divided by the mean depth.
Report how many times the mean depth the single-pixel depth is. -0.4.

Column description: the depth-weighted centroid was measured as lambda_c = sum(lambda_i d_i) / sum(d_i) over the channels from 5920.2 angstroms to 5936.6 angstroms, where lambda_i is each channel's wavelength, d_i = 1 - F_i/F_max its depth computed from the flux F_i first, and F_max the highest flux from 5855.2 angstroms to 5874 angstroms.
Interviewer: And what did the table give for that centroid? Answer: 5926.3 angstroms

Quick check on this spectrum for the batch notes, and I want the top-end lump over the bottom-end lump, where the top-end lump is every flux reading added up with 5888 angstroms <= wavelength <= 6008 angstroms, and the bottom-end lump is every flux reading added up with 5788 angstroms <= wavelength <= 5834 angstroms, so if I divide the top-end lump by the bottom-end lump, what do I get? 2.5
